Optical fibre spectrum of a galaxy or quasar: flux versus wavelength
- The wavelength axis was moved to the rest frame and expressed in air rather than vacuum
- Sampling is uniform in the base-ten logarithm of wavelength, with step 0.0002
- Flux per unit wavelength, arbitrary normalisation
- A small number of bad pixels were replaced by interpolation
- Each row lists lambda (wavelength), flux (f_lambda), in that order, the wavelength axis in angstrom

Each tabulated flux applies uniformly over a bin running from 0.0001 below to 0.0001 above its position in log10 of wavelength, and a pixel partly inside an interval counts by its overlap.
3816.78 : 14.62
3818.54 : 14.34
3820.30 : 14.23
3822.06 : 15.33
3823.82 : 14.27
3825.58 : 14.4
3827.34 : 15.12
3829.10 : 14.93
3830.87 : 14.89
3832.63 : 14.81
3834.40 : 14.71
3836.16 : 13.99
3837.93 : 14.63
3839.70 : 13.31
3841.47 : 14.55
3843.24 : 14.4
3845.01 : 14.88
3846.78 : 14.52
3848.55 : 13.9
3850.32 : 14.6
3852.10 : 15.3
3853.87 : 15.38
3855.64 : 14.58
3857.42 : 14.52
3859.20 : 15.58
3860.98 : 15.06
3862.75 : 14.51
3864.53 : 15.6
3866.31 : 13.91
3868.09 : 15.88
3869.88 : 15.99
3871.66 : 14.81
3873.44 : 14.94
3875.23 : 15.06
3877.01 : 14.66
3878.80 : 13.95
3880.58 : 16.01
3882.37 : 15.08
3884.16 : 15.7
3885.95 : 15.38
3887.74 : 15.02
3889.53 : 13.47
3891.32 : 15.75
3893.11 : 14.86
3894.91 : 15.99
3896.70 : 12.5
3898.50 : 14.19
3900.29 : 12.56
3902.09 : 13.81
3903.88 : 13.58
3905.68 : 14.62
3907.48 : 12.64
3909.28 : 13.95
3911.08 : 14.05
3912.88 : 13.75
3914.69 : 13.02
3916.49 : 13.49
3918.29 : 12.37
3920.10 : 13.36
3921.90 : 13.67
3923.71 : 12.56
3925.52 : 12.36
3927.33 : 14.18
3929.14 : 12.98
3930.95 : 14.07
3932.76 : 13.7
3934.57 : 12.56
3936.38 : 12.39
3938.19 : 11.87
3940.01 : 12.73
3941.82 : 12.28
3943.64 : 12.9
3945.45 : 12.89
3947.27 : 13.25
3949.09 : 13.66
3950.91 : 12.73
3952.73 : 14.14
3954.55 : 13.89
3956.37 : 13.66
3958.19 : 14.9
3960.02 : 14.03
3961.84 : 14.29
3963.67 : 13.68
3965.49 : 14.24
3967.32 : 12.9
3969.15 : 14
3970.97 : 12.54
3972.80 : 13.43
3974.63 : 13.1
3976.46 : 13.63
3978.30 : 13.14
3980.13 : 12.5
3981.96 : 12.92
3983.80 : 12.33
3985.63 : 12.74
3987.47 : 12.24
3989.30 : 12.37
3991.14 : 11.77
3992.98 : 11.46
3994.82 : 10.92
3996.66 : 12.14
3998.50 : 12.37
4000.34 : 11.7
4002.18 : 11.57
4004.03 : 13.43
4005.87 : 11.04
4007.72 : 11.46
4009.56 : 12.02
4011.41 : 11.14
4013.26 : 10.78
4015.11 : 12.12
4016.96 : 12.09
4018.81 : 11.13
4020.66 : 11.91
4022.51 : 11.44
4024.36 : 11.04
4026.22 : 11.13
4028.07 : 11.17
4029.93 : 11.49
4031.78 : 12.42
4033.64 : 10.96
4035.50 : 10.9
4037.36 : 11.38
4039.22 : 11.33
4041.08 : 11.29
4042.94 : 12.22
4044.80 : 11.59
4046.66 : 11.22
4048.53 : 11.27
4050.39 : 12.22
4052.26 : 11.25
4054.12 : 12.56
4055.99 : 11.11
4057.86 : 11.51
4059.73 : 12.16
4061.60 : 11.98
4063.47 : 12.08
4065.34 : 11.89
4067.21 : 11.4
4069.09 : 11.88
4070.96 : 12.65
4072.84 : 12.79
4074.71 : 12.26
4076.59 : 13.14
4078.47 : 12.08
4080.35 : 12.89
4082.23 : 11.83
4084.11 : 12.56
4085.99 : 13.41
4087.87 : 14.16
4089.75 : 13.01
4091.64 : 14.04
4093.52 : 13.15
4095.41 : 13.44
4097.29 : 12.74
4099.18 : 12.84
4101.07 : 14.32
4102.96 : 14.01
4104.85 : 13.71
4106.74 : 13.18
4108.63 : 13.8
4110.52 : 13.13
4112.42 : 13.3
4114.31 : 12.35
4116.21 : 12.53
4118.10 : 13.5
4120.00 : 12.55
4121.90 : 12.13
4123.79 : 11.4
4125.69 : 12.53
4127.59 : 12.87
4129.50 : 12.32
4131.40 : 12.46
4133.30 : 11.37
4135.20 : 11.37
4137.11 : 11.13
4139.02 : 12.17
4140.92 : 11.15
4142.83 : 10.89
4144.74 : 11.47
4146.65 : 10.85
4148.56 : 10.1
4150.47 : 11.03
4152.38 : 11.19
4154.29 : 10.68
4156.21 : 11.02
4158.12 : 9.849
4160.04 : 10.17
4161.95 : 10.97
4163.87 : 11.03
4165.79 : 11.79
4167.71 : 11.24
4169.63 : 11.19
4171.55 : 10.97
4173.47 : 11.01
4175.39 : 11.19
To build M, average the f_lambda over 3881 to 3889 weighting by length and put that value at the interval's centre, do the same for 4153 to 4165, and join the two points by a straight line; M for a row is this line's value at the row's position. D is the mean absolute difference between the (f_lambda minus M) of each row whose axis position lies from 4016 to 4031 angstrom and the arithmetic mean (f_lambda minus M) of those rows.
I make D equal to 0.29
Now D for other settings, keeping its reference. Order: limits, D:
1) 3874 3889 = 0.47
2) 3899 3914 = 0.55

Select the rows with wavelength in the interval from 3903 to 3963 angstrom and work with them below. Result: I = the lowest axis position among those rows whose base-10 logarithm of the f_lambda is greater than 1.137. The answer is 3905.68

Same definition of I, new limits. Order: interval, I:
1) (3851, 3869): 3852.10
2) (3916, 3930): 3927.33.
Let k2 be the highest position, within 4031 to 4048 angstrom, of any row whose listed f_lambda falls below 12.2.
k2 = 4046.66 angstrom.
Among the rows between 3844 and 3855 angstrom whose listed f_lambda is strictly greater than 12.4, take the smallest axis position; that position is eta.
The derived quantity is 3845.01 angstrom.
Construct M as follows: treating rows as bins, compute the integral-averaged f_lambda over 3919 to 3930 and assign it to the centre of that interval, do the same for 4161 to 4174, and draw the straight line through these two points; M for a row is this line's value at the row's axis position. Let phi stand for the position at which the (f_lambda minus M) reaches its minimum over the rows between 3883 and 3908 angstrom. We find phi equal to 3896.70 angstrom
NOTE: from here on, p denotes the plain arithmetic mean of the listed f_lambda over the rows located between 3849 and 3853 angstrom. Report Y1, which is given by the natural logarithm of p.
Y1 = 2.70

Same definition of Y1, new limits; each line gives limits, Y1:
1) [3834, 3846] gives 2.66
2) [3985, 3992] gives 2.51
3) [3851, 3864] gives 2.71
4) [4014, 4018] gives 2.49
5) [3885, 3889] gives 2.72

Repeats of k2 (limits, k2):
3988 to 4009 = 4007.72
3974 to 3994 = 3992.98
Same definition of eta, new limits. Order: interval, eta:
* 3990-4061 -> 4004.03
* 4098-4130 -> 4099.18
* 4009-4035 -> 4031.78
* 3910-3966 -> 3911.08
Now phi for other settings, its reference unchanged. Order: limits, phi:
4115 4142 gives 4137.11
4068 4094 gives 4069.09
